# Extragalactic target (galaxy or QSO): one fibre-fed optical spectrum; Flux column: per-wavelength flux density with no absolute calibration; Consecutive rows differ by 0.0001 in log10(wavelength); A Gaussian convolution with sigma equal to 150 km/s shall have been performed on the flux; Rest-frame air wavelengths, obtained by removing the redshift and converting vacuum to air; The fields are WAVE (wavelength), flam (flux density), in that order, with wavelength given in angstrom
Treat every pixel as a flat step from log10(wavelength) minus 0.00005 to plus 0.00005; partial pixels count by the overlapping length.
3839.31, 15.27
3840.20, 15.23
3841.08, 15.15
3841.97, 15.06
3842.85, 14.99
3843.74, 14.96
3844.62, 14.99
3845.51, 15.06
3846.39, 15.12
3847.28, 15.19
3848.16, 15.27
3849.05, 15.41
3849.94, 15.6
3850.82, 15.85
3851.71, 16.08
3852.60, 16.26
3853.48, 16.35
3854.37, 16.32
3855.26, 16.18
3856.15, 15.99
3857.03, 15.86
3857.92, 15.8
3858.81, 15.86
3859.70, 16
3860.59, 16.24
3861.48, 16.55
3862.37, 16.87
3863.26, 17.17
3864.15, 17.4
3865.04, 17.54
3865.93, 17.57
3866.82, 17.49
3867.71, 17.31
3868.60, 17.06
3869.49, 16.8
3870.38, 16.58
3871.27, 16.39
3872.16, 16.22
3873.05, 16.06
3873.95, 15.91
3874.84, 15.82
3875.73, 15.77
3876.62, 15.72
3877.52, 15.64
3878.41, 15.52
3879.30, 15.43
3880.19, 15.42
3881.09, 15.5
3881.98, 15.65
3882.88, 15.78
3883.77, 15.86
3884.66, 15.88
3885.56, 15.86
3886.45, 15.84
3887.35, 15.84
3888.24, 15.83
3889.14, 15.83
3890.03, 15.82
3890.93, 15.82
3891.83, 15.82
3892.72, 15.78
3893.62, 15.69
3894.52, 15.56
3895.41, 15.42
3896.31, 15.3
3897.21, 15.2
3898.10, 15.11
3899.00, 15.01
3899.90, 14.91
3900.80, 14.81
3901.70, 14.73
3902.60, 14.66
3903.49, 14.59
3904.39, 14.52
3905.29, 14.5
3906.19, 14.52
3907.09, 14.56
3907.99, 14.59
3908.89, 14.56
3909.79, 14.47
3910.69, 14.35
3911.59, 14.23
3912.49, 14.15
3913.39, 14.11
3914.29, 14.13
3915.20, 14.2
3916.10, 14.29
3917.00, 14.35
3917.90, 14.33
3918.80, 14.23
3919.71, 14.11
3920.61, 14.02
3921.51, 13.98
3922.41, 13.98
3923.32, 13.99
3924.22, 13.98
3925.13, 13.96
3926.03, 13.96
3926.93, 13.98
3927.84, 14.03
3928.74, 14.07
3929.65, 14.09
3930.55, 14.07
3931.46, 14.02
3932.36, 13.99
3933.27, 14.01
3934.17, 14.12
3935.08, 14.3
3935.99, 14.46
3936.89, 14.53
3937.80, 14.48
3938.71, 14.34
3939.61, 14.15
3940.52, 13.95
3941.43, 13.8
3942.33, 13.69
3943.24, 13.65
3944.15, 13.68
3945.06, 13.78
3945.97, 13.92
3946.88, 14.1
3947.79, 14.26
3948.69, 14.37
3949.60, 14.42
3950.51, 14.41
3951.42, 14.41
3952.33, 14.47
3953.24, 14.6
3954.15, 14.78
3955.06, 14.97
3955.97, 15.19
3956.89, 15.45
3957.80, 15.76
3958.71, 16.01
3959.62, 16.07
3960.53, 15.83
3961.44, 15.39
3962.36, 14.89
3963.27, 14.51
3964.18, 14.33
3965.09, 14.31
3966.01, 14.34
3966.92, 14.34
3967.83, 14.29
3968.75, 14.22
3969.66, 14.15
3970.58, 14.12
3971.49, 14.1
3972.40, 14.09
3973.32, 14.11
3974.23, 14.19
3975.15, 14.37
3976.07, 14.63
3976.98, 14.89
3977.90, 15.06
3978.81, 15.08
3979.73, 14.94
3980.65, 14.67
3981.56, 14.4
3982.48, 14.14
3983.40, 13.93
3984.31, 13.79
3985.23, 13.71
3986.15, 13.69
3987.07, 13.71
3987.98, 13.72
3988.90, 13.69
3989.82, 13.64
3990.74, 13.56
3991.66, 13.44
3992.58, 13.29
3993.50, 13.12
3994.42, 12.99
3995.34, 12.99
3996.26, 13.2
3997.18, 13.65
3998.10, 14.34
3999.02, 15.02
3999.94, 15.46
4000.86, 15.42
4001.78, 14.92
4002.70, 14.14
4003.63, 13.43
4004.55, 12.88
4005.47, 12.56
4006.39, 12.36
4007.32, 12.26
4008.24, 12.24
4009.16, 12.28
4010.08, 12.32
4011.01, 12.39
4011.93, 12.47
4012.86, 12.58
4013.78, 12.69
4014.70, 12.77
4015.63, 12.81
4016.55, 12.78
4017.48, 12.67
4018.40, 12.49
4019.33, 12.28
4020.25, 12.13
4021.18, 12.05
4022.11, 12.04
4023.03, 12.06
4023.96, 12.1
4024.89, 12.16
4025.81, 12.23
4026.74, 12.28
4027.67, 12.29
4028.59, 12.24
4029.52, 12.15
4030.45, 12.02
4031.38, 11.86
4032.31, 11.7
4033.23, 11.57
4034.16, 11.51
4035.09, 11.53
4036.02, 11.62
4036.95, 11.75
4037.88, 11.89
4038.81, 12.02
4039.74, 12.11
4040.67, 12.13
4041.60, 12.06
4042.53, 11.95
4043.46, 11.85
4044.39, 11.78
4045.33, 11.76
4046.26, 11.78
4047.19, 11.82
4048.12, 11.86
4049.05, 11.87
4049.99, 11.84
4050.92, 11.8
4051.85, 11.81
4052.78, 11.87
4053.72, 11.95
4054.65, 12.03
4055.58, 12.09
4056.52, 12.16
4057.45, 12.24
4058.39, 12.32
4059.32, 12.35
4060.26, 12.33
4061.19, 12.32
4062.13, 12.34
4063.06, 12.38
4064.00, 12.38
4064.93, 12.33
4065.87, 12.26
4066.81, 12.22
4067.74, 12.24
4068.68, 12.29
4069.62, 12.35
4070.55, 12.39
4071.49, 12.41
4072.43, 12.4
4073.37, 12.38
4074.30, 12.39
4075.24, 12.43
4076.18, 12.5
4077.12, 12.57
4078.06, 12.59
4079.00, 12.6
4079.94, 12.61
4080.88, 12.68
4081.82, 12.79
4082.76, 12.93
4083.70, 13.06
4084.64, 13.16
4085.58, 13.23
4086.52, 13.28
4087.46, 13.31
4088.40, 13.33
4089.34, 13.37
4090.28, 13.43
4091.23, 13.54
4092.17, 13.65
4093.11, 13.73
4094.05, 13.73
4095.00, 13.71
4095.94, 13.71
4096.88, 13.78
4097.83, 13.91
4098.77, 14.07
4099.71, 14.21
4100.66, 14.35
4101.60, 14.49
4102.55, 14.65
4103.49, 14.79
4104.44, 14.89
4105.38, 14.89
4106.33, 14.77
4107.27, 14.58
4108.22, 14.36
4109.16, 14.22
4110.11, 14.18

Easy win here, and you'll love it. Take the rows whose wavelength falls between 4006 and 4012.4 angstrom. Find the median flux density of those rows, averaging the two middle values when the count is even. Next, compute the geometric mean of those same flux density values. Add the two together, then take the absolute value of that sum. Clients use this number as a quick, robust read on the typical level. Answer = 25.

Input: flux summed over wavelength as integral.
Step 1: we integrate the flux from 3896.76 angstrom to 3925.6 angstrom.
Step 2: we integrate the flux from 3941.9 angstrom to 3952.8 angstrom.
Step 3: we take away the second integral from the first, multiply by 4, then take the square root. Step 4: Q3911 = 32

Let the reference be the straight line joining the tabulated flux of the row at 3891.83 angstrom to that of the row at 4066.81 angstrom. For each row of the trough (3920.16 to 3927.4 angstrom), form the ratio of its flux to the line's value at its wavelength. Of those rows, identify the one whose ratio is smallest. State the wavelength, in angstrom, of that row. 3921.51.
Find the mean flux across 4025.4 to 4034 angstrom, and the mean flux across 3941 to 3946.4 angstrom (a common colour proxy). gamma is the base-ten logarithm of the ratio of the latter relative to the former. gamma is 0.06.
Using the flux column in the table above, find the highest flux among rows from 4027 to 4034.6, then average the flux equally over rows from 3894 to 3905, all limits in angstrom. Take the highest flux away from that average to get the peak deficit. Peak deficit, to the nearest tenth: 2.7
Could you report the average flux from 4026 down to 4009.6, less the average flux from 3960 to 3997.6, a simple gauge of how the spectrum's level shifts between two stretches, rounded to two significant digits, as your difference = -1.7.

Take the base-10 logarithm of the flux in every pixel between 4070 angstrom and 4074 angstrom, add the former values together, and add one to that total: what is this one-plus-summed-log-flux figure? 5.37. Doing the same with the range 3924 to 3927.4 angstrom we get 5.58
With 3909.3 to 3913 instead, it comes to 5.62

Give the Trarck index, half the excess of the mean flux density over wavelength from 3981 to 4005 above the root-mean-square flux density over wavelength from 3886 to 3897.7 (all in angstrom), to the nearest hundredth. -0.91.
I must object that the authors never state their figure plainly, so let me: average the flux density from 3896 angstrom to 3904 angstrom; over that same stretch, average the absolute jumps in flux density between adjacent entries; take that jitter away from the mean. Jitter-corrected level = 14.8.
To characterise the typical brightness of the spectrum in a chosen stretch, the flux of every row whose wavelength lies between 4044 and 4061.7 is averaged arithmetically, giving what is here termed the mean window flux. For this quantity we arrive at 12.0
